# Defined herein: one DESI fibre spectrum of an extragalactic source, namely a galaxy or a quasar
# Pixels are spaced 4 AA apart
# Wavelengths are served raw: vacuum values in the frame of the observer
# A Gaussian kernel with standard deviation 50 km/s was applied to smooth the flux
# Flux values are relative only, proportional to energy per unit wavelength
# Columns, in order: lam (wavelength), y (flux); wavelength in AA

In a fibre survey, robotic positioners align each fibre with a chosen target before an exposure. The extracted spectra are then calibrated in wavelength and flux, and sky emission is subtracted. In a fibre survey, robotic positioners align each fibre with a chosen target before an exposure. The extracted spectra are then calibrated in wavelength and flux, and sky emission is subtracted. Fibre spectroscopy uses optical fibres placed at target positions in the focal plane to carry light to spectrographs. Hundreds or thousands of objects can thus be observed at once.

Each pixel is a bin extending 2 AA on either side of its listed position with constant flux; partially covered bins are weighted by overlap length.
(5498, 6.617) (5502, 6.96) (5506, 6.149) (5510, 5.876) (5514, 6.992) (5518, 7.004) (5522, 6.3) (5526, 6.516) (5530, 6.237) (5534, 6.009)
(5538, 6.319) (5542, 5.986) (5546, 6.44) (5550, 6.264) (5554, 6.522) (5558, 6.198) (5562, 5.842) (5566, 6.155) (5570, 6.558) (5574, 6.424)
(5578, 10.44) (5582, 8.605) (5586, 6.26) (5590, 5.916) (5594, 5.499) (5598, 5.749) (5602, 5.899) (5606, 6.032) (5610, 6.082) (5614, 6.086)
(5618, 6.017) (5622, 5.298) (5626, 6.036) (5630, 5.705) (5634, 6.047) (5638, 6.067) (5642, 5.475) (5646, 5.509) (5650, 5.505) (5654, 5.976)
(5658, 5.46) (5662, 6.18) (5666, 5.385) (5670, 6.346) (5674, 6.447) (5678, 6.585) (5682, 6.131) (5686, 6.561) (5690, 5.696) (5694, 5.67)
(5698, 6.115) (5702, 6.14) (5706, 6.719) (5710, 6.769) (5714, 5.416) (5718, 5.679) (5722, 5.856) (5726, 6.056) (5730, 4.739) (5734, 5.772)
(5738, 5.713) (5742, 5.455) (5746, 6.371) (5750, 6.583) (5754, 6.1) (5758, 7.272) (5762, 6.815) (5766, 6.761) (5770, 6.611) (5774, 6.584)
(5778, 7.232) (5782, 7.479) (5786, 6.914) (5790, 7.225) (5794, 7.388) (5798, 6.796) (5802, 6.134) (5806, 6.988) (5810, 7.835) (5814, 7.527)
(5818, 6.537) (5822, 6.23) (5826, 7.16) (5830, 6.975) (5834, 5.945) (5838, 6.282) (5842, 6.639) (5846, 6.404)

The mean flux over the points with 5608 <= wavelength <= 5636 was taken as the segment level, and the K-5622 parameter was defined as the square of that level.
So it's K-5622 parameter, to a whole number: 35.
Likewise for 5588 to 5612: 34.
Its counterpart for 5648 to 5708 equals 37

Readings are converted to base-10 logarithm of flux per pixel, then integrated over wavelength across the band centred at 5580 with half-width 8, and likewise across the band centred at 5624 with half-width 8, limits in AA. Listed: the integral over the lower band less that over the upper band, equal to 2.1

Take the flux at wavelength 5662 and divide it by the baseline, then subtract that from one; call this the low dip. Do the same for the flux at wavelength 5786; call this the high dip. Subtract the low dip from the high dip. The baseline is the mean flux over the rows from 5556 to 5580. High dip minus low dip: -0.106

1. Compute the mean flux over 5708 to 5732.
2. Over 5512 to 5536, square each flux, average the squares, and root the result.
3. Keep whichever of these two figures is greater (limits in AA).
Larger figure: 6.5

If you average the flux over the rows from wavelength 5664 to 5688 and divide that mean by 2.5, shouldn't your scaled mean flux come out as 2.5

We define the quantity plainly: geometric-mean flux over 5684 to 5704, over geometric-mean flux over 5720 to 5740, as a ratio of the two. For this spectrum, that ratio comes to 1.07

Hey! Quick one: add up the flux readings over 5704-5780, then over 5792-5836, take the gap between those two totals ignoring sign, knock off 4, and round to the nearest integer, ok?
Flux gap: 39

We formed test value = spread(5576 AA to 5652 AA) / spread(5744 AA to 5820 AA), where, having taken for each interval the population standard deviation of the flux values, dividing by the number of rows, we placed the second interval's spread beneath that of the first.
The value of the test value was 2.6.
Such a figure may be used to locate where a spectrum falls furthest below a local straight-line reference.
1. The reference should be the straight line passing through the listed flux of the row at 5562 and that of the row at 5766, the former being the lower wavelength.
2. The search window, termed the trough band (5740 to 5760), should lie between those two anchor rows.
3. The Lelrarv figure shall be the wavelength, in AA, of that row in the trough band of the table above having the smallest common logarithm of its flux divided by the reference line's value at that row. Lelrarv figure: 5742 AA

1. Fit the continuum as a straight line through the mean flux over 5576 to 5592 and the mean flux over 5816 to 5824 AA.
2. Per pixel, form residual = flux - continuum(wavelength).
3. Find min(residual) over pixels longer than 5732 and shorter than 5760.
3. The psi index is -1.4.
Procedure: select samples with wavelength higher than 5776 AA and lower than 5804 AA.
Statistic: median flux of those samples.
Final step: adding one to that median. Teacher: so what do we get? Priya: 8.2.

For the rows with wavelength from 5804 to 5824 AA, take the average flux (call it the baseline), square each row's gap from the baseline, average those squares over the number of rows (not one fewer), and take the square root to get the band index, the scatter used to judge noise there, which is 0.60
